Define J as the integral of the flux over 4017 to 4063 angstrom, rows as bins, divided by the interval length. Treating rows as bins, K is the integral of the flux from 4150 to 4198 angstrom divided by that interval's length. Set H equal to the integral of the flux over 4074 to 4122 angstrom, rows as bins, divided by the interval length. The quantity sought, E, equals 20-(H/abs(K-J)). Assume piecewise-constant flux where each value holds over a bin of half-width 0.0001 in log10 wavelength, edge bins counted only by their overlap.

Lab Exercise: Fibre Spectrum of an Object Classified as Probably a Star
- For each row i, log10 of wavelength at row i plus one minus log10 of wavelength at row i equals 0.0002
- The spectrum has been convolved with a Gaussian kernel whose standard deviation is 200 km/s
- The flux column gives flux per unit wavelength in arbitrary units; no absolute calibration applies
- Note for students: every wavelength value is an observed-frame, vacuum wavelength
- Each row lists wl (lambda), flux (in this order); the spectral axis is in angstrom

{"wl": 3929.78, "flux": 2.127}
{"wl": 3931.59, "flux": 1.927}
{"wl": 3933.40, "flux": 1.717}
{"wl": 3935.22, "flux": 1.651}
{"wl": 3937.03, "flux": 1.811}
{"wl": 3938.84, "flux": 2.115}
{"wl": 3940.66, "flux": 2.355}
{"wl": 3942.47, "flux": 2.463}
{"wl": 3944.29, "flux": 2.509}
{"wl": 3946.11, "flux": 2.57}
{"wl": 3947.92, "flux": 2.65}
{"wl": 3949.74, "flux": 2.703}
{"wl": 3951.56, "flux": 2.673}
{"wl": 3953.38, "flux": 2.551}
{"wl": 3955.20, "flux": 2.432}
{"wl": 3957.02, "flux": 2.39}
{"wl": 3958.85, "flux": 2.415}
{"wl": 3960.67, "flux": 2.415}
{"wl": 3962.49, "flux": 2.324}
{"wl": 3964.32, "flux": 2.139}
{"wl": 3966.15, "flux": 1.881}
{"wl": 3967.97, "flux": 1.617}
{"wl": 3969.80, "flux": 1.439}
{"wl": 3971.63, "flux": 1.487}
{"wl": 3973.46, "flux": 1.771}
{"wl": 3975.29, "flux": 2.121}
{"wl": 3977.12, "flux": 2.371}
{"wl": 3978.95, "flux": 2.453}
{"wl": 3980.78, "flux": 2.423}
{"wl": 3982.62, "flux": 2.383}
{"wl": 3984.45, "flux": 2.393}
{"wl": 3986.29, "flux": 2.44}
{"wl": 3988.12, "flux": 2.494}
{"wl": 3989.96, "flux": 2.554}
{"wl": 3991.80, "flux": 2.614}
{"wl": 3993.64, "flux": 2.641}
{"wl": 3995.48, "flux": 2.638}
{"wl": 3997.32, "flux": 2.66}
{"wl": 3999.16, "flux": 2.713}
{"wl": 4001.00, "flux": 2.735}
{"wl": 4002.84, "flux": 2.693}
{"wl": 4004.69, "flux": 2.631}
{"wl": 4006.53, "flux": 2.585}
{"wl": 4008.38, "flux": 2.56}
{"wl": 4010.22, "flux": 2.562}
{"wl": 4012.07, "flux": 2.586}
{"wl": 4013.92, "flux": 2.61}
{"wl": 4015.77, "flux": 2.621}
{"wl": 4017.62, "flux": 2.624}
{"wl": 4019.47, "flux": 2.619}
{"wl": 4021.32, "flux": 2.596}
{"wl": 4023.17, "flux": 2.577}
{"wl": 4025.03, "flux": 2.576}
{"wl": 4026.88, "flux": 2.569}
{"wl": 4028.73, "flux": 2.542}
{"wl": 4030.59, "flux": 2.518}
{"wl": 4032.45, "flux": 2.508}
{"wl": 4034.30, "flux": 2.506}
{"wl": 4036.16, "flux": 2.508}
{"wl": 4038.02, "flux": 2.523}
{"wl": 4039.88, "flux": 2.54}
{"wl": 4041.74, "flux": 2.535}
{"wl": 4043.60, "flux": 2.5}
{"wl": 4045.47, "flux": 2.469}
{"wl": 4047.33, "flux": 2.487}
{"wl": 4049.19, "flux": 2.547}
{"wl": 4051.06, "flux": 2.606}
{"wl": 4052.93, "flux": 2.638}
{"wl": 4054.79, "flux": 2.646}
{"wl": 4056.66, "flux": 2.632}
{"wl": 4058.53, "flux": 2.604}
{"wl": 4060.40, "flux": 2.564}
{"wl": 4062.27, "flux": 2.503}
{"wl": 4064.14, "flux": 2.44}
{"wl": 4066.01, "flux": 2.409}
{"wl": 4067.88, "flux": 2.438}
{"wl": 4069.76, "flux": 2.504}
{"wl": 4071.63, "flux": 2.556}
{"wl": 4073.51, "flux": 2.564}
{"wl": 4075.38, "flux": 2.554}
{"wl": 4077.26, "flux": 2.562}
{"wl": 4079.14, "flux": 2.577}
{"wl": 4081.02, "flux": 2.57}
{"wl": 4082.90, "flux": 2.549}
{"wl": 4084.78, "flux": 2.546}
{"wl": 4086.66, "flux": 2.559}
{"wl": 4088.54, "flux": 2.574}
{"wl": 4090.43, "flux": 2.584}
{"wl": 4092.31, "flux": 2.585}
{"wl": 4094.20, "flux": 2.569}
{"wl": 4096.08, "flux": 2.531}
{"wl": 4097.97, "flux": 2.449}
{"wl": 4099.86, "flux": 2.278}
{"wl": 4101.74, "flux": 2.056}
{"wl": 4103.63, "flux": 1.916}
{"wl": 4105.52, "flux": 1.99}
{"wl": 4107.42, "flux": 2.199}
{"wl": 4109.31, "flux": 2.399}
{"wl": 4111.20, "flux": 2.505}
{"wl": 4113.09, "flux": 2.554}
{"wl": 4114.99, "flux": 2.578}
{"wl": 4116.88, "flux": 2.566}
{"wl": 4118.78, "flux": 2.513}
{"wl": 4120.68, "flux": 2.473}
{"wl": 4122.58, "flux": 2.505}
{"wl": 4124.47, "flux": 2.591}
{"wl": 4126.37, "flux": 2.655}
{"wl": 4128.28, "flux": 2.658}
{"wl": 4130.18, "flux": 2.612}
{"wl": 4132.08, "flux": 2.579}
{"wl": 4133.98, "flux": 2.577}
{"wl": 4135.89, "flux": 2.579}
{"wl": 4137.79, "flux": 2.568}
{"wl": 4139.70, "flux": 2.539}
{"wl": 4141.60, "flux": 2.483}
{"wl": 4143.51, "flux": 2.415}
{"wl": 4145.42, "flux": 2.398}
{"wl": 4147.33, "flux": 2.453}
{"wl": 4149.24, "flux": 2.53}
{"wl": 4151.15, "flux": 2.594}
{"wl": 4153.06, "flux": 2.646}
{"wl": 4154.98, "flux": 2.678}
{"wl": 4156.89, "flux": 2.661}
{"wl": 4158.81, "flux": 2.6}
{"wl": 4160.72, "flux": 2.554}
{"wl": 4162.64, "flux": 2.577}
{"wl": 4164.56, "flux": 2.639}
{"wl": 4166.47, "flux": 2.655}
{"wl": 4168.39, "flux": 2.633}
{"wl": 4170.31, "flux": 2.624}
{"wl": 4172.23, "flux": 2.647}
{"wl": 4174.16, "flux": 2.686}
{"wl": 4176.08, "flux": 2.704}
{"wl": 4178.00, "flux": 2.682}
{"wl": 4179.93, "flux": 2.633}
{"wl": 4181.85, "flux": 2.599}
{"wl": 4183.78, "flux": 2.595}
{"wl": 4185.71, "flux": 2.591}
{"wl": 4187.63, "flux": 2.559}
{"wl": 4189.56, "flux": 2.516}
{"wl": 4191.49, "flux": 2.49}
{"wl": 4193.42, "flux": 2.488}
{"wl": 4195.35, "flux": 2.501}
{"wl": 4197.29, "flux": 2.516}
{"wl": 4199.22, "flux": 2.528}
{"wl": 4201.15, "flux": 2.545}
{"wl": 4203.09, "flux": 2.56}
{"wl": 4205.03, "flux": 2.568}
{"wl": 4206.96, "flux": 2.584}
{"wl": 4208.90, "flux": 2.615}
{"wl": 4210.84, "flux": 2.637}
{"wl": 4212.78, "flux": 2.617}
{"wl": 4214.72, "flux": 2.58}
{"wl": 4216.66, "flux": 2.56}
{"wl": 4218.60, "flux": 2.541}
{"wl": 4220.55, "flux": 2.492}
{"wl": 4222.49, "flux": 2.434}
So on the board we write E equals -34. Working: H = 2.45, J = 2.56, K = 2.60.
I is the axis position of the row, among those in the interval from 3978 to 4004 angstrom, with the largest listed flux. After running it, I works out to 4001.00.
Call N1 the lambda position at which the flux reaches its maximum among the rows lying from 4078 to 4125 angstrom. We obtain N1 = 4124.47 angstrom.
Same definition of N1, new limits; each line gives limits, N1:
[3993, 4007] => 4001.00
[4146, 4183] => 4176.08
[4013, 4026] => 4017.62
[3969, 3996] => 3993.64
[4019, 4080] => 4054.79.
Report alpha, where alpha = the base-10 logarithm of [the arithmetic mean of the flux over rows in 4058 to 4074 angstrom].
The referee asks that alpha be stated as 0.40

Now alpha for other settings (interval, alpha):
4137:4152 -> 0.40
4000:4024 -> 0.42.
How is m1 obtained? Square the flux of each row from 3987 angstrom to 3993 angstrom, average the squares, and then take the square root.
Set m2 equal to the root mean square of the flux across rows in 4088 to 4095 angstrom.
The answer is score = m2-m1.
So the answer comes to 0.02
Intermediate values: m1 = 2.55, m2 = 2.578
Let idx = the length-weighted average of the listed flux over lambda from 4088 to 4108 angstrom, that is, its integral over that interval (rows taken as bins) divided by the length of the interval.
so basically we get 2.34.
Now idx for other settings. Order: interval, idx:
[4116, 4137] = 2.57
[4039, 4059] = 2.56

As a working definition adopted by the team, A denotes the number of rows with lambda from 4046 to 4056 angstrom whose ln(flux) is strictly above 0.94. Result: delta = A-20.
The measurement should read -17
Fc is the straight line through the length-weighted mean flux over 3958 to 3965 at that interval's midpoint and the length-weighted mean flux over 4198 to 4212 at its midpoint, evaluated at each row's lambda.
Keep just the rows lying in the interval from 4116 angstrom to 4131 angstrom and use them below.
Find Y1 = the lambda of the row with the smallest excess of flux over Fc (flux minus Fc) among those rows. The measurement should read 4120.68 angstrom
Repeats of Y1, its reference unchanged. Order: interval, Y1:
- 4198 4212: 4199.22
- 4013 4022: 4021.32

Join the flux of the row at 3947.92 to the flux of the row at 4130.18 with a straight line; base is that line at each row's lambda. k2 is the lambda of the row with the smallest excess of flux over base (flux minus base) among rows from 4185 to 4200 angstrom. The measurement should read 4193.42 angstrom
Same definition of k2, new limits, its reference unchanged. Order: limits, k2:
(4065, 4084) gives 4066.01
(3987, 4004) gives 3988.12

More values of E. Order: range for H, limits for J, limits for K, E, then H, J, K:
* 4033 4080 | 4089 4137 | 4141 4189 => 1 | 2.54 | 2.46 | 2.59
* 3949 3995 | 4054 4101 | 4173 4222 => -34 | 2.29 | 2.53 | 2.57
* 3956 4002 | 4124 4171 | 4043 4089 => -45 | 2.30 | 2.58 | 2.54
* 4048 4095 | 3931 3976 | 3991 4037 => 14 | 2.55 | 2.17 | 2.60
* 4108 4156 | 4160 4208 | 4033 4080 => -30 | 2.54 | 2.59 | 2.54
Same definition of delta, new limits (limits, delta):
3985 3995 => -18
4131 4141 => -16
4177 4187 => -15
